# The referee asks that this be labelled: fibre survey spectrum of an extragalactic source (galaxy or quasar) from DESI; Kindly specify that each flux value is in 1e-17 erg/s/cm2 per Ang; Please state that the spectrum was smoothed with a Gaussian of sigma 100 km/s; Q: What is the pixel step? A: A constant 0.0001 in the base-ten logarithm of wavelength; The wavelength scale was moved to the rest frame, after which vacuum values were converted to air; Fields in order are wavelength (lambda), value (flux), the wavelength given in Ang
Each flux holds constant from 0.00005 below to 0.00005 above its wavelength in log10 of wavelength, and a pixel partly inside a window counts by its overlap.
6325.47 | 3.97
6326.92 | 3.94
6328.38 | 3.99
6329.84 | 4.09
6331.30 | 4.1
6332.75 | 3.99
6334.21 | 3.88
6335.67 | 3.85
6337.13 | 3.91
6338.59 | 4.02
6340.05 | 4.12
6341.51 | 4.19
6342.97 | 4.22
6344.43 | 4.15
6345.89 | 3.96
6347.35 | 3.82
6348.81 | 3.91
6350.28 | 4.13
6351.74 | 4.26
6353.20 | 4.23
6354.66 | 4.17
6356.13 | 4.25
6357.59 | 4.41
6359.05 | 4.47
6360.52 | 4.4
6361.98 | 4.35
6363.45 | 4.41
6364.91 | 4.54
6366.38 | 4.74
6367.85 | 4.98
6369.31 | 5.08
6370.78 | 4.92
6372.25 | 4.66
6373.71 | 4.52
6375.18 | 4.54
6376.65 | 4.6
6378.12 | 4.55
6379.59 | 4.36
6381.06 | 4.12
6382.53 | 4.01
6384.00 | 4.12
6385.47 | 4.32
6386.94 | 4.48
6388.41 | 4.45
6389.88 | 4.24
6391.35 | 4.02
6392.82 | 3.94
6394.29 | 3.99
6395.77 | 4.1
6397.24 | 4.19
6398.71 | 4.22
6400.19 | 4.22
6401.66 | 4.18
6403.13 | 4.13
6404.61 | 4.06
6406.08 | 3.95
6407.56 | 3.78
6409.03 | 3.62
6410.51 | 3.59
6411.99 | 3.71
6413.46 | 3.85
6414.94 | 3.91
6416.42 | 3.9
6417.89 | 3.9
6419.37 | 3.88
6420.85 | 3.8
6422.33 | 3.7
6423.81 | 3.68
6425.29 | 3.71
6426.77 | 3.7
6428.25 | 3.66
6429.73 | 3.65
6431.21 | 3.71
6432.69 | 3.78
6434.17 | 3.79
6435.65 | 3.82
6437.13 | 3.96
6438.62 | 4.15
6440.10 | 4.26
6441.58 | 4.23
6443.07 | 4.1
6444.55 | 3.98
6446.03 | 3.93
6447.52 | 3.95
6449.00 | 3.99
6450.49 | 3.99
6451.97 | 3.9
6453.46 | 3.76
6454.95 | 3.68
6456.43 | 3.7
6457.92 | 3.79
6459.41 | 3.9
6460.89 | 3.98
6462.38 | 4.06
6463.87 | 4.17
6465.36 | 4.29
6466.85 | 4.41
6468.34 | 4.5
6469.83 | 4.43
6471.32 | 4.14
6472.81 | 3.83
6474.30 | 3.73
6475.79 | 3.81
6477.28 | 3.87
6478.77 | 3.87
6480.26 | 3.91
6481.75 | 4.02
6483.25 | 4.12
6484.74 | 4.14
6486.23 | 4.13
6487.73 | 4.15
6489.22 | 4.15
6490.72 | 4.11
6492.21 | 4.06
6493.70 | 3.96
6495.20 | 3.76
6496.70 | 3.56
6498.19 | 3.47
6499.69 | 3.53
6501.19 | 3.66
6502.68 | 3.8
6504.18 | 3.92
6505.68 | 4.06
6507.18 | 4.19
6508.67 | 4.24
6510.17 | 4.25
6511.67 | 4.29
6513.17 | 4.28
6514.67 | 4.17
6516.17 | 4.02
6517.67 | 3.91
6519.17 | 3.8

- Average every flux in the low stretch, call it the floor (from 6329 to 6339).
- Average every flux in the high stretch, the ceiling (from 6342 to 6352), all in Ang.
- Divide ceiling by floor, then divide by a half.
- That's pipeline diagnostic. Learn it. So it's 2.04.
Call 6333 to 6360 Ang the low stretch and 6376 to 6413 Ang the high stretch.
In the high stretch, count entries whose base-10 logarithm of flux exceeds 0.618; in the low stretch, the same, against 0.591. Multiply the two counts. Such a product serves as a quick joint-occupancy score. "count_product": 165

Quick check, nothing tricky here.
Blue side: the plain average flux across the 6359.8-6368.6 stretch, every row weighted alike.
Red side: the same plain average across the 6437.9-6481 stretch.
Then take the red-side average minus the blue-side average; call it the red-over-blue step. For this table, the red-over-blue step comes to -0.6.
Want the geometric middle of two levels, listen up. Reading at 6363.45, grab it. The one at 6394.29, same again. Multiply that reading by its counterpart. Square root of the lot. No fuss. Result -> 4.19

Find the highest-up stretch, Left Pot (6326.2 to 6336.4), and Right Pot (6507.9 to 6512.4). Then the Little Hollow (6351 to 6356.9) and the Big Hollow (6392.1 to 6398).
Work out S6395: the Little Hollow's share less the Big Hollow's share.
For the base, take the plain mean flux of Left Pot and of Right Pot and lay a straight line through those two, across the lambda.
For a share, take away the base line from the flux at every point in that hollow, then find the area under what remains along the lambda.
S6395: 1.4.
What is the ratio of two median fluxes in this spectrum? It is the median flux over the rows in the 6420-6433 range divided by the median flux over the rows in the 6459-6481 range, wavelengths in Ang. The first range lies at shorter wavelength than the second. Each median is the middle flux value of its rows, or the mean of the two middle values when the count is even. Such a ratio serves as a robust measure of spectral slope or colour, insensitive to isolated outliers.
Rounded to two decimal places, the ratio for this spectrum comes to 0.93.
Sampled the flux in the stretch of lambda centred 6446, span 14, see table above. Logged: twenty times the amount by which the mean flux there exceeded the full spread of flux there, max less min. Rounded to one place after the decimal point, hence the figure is 73.5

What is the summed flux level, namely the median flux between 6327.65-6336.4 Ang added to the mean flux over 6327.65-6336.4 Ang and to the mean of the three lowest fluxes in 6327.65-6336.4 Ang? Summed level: 11.9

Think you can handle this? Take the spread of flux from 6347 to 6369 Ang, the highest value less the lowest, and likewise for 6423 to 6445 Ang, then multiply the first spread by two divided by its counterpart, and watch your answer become 3.8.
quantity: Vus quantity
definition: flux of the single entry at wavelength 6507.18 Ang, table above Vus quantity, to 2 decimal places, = 4.19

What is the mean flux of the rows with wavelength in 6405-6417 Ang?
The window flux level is 3.79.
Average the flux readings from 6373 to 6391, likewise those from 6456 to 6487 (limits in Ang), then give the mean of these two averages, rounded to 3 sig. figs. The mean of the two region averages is 4.20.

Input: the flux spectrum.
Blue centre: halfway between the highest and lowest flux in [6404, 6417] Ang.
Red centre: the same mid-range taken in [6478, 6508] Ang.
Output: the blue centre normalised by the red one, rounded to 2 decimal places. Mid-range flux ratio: 1.00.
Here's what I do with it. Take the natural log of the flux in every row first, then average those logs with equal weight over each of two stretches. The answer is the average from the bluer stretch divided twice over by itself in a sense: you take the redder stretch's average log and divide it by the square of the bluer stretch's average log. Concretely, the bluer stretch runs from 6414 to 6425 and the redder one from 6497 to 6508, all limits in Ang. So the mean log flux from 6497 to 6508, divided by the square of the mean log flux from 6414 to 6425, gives 0.74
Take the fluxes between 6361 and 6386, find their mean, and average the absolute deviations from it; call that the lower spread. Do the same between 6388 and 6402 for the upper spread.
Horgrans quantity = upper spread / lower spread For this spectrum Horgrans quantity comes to 0.5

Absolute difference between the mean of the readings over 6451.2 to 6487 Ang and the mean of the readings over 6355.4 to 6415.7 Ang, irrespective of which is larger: 0.26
